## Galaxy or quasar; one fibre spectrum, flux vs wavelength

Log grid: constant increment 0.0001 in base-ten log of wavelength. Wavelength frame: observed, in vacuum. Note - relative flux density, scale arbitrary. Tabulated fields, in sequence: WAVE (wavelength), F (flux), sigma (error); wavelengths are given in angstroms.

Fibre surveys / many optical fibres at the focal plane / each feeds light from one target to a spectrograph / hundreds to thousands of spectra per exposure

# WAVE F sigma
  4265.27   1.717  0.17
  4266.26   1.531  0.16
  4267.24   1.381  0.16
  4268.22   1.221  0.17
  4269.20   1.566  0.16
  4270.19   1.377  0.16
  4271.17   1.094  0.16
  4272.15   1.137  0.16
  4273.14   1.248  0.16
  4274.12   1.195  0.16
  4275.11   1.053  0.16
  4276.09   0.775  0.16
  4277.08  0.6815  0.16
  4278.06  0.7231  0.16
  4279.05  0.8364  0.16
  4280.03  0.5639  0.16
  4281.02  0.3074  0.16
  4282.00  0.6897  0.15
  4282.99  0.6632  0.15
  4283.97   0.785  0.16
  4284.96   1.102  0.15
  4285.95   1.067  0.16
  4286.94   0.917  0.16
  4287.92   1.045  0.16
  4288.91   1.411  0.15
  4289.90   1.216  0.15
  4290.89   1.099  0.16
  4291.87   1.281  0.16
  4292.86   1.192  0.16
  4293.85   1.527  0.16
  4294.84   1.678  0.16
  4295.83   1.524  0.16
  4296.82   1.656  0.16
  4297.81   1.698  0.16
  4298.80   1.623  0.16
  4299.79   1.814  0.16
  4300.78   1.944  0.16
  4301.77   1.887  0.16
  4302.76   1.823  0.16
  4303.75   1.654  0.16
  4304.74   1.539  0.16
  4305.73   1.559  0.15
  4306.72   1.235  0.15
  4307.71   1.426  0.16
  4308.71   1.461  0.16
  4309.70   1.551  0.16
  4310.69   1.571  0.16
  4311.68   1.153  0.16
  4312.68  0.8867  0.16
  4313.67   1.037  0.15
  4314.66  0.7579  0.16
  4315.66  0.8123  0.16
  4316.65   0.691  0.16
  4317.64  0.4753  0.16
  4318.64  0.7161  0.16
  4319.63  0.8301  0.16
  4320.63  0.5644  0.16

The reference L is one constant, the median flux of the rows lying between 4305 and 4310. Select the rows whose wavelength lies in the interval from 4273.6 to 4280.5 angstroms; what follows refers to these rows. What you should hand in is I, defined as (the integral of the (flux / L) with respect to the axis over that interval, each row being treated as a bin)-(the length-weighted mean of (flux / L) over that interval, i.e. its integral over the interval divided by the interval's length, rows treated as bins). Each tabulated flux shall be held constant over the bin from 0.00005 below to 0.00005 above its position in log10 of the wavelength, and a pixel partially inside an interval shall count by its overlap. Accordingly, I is 3.4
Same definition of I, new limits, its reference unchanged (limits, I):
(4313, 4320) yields 3.1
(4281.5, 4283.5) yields 0.5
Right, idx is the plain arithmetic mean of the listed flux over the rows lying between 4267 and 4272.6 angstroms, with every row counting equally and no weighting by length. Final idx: 1.30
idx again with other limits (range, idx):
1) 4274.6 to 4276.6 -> 0.91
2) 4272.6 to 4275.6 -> 1.17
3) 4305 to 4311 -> 1.47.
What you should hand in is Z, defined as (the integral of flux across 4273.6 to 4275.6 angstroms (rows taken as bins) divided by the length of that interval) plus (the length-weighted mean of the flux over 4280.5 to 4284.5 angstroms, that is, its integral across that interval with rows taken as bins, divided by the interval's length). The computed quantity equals 1.7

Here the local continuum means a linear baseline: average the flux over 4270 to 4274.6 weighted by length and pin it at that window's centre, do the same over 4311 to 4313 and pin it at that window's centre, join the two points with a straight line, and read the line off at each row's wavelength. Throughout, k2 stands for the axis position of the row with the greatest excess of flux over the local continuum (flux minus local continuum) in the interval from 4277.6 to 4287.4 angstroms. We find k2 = 4284.96 angstroms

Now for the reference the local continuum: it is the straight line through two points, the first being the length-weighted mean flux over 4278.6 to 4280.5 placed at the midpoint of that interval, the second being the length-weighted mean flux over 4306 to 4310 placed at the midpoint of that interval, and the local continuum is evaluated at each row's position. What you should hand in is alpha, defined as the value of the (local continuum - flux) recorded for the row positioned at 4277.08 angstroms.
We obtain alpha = 0.0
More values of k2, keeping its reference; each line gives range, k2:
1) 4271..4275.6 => 4273.14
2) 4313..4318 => 4313.67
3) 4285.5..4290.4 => 4288.91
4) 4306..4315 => 4310.69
